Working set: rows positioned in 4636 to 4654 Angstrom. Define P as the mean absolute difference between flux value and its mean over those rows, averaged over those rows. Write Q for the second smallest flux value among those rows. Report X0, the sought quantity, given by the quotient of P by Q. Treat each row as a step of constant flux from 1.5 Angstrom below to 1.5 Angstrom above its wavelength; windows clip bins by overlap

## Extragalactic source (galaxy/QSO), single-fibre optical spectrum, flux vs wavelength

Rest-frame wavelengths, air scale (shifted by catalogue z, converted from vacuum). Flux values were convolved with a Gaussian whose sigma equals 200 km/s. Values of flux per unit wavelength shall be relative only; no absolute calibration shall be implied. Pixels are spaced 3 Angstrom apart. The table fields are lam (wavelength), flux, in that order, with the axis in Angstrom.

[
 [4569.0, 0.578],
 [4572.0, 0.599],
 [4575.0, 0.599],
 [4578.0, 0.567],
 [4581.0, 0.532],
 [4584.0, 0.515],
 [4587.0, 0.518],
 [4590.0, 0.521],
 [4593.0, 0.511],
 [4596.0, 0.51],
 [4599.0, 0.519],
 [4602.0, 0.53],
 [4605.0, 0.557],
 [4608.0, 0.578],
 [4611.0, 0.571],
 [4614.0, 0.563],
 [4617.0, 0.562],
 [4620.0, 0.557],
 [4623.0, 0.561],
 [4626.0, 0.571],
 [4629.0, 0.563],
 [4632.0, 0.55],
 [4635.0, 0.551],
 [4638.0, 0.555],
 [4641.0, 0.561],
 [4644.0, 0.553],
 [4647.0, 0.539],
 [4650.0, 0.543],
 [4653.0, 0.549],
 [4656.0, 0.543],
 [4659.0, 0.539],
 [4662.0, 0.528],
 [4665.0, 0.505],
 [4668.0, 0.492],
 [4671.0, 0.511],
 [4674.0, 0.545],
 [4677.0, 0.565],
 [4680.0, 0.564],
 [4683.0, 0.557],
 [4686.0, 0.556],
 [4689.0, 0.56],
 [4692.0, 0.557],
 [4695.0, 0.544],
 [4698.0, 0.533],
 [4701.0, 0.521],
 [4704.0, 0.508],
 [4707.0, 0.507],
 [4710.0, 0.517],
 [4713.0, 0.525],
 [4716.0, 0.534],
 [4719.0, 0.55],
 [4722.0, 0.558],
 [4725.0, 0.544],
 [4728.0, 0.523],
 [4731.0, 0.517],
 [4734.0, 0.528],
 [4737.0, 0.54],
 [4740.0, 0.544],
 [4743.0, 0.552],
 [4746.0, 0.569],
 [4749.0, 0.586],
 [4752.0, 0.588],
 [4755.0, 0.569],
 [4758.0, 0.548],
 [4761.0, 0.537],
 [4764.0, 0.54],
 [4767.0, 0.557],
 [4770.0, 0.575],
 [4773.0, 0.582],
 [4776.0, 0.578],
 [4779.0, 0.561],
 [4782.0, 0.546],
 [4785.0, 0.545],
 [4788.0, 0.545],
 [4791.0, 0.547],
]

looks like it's 0.012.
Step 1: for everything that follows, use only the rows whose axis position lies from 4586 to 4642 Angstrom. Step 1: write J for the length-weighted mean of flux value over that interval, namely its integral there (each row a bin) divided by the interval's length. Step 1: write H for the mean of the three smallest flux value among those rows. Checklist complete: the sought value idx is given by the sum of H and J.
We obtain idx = 1.06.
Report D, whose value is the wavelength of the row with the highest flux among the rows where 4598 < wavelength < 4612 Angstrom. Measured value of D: 4608.0 Angstrom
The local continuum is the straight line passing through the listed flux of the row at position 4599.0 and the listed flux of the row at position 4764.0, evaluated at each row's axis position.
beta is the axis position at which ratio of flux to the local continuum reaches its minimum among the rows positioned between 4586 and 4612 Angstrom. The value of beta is 4596.0 Angstrom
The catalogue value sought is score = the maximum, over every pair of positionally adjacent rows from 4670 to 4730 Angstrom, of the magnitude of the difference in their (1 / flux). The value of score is 0.122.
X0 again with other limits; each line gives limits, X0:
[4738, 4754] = 0.029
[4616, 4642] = 0.009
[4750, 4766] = 0.033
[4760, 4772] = 0.025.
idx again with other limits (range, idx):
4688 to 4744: 1.05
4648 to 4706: 1.04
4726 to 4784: 1.08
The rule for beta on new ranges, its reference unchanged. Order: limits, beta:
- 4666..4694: 4668.0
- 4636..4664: 4662.0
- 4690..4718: 4707.0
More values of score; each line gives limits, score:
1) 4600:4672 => 0.091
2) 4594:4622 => 0.091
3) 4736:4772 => 0.067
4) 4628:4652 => 0.047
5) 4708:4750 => 0.074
